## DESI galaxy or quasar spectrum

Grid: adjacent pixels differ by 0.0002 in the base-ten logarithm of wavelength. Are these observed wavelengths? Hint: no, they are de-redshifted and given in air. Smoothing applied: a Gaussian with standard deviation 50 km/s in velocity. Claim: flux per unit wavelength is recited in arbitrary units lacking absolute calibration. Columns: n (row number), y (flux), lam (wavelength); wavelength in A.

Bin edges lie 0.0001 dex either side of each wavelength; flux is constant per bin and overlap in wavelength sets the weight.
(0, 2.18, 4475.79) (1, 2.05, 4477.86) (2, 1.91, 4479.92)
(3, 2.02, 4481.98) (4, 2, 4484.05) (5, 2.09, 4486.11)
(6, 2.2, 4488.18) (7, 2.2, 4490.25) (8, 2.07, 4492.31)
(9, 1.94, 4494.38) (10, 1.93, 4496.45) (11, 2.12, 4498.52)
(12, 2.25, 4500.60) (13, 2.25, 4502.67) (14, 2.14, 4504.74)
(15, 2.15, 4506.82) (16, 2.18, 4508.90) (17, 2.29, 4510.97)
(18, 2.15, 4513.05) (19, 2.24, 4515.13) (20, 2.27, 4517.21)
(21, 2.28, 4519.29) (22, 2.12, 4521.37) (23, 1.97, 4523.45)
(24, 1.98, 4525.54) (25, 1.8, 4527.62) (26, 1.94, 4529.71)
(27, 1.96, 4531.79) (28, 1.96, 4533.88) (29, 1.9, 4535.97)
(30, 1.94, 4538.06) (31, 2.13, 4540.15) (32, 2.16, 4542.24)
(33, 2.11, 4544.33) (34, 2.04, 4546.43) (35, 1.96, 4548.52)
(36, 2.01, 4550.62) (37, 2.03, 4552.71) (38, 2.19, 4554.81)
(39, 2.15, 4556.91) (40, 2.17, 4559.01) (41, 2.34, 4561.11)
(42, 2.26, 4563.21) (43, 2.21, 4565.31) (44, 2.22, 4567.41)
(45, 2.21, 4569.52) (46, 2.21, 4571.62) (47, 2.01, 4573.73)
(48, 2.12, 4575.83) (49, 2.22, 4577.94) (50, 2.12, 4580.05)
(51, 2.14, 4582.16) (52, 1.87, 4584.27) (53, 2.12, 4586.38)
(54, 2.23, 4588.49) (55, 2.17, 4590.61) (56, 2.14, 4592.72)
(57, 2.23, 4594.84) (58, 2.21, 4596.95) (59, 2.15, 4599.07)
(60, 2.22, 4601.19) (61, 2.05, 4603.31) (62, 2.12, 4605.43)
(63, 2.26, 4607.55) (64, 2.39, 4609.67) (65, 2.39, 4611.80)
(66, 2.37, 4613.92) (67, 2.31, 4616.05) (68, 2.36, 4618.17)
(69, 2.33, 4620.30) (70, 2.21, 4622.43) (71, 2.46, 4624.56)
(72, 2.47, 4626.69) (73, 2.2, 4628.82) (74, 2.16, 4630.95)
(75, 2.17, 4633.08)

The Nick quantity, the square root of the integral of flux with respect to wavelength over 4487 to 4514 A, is 7.6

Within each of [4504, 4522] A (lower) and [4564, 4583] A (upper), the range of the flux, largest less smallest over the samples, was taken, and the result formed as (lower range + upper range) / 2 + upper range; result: 0.40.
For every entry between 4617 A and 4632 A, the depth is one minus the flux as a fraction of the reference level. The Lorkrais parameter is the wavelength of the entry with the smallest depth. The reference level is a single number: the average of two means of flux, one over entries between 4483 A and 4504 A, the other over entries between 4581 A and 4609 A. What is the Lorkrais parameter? 4626.69 A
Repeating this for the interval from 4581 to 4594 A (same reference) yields 4588.49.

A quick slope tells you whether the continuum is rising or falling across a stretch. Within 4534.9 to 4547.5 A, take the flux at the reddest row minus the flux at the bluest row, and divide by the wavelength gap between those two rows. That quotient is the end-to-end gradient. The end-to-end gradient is 0.013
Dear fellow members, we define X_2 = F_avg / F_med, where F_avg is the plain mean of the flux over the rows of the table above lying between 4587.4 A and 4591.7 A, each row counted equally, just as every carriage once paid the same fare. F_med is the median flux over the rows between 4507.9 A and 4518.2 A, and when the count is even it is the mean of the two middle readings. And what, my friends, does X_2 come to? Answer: 0.98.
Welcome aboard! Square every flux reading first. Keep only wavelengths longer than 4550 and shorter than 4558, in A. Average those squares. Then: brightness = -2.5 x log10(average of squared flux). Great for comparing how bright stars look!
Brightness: -1.61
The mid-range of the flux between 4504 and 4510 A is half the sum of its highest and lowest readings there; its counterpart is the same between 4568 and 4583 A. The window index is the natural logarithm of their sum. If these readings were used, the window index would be 1.45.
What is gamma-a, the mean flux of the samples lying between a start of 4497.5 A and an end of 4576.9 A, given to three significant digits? 2.12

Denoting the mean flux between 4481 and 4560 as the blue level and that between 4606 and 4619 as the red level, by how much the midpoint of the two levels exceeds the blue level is 0.13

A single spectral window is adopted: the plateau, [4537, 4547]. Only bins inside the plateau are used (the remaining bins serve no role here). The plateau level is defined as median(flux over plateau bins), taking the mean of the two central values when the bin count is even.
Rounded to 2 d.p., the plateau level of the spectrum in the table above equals 2.11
